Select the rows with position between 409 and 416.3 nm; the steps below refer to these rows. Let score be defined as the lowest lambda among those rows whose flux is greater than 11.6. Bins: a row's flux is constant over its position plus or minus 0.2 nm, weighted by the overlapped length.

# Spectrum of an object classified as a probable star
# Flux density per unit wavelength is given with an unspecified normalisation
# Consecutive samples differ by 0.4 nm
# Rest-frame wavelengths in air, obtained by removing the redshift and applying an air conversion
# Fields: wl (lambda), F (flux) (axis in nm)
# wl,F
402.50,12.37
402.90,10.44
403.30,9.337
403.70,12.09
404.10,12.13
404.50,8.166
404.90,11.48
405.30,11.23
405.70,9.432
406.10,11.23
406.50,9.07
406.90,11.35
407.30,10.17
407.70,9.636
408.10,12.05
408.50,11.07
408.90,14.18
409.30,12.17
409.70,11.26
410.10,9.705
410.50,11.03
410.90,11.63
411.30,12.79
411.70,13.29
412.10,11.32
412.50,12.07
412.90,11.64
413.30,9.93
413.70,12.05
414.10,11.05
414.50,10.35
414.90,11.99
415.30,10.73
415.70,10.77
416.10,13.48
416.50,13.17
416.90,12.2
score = 409.30 nm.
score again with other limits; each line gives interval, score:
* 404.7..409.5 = 408.10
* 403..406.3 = 403.70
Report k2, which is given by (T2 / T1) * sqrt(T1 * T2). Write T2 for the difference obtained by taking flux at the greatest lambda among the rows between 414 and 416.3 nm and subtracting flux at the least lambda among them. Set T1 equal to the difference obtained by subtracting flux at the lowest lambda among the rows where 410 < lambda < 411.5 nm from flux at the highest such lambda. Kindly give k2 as 2.2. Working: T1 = 3.1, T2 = 2.4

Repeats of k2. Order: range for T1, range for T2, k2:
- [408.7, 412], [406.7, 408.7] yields 0.2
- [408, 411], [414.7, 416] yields 2.1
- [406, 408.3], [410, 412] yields 7.5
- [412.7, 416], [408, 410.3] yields 3.8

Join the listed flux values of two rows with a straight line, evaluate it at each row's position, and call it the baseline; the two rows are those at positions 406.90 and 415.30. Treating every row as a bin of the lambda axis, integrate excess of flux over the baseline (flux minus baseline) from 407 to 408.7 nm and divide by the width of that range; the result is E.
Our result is -0.5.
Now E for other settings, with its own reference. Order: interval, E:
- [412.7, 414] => 0.3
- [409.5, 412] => 0.5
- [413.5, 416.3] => 0.7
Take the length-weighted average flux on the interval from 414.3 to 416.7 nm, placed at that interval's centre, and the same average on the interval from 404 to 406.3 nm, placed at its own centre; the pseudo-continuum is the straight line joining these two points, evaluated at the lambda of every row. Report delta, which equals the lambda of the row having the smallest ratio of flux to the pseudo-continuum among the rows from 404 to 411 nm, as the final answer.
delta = 404.50 nm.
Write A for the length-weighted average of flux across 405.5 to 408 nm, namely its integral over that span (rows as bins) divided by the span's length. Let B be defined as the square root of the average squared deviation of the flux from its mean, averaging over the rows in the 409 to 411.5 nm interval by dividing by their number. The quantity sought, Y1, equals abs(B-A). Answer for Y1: 9.3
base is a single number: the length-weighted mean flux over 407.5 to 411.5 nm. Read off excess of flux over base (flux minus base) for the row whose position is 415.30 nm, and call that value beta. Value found -0.8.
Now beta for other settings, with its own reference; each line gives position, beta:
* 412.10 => -0.2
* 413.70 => 0.5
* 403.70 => 0.5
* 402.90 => -1.1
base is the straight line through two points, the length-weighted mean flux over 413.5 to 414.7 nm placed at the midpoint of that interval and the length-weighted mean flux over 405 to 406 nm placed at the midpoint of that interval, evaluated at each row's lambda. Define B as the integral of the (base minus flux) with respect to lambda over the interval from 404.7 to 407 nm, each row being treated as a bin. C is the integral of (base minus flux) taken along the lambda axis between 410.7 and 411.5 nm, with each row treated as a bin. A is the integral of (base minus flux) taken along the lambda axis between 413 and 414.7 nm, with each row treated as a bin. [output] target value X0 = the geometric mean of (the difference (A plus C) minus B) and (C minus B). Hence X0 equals 0.7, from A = 0.41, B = -0.1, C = -1.0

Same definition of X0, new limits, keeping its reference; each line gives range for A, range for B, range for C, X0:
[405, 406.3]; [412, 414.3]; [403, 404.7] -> 0.5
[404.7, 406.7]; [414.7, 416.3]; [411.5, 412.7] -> 0.6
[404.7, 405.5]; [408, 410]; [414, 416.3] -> 1.7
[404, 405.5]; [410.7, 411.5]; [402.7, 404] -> 0.4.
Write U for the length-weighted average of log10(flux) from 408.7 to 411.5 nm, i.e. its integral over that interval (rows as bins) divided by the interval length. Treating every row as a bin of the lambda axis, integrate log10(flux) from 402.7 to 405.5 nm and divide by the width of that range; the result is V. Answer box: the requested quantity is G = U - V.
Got 0.04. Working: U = 1.07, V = 1.03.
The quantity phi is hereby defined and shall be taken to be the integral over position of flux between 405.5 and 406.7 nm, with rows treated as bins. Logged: 11.9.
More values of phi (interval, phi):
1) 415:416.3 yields 15.2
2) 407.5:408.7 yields 13.1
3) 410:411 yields 10.8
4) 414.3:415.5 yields 13.2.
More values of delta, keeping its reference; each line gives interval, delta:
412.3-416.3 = 413.30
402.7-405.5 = 404.50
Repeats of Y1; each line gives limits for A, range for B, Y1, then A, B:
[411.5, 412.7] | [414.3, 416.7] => 11.0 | 12.2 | 1.23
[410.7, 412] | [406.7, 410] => 11.2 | 12.5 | 1.30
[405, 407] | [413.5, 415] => 9.8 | 10.5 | 0.71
